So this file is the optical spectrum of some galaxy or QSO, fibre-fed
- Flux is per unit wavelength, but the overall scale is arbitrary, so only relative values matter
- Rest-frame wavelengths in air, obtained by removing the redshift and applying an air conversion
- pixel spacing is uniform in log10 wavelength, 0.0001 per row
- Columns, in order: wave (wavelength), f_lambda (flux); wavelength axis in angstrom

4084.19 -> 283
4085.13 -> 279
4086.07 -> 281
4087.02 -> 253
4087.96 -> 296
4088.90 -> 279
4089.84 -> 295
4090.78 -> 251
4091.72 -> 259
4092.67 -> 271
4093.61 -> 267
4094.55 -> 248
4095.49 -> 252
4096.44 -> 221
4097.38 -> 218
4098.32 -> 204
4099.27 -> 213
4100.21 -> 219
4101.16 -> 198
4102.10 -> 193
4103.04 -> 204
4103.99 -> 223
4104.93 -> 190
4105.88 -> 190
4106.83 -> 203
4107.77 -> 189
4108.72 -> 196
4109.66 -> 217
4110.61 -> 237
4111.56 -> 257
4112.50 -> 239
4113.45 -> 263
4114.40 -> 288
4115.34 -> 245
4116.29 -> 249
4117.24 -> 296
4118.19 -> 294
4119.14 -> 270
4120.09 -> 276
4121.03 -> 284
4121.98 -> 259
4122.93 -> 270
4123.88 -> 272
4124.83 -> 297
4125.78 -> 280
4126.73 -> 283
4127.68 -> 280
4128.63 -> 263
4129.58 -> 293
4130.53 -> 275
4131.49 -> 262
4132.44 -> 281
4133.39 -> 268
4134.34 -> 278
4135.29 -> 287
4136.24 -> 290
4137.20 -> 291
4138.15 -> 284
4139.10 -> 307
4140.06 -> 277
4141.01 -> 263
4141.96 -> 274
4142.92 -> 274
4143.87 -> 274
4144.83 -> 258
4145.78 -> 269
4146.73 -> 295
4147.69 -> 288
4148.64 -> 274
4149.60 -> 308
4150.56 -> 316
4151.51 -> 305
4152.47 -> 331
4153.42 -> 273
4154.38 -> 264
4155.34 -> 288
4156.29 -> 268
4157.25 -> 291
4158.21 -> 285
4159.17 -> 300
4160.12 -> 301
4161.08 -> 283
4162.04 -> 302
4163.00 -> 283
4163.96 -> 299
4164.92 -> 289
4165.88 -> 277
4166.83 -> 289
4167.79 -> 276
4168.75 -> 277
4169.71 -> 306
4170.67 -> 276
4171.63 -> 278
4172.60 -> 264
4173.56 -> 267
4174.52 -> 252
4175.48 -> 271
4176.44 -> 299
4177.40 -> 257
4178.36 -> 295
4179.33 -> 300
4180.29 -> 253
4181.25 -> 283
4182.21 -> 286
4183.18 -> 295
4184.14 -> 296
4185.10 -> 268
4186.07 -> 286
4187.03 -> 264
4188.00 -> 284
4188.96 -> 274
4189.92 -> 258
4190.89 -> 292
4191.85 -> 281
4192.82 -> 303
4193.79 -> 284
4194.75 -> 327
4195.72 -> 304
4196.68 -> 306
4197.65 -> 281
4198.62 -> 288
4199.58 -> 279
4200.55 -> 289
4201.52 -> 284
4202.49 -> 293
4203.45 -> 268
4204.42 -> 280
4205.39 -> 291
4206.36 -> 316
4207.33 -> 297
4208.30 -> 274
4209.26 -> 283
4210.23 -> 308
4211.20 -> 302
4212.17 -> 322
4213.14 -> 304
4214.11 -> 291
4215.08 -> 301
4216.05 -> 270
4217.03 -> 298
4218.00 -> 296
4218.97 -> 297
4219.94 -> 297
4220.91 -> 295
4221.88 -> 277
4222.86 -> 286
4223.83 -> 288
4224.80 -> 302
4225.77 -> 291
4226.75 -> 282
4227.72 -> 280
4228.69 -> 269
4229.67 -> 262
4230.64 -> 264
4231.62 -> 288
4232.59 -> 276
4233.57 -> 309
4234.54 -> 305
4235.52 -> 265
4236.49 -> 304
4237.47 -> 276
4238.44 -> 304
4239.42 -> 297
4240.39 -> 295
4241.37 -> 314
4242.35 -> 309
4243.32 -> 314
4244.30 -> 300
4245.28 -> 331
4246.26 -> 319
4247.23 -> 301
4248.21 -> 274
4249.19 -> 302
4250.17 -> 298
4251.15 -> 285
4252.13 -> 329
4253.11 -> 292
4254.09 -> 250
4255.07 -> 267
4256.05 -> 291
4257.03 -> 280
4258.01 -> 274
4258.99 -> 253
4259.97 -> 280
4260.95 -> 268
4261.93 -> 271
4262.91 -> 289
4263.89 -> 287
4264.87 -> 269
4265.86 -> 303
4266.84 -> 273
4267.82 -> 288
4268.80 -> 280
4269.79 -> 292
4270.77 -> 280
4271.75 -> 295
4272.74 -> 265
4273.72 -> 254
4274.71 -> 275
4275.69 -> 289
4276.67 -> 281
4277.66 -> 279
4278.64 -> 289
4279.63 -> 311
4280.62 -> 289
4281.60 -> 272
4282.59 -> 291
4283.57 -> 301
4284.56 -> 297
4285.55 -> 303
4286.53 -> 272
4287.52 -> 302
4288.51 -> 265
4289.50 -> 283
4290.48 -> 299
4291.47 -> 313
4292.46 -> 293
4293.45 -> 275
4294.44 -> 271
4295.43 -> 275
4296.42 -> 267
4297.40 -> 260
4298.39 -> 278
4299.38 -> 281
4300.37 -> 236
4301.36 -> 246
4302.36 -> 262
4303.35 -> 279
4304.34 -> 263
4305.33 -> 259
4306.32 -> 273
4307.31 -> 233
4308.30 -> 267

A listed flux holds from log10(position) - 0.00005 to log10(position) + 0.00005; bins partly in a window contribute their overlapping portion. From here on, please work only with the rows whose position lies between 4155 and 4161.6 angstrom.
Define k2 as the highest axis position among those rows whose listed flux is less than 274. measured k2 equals 4156.29 angstrom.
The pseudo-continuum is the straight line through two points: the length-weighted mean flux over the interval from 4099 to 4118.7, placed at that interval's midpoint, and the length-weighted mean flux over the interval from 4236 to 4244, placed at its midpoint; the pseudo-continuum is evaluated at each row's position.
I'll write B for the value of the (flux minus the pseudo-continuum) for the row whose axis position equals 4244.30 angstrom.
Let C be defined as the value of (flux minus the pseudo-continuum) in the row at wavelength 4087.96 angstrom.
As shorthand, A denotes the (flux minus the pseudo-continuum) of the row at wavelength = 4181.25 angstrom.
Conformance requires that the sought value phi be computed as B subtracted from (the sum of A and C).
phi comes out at 97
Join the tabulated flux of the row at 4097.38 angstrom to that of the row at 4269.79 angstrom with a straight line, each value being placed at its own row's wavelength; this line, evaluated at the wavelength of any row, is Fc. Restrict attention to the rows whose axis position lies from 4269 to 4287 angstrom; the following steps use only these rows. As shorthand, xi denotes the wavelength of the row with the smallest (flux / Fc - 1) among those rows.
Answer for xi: 4273.72 angstrom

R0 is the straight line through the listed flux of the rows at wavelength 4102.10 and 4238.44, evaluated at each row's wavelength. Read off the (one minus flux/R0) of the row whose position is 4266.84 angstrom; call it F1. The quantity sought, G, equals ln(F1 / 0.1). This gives 0.50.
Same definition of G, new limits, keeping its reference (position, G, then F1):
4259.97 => 0.26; 0.129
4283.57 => 0.15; 0.117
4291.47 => -0.02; 0.098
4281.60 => 0.68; 0.198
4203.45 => -1.30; 0.027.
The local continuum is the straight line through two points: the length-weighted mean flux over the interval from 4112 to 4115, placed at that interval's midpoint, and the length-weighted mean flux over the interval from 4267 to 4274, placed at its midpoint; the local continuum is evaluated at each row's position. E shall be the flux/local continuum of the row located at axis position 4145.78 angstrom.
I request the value 1.01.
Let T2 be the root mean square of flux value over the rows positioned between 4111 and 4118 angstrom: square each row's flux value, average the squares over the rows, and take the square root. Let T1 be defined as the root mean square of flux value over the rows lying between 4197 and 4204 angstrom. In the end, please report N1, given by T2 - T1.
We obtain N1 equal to -20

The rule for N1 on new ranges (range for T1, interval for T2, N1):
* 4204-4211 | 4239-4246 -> 16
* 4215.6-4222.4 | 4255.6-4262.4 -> -16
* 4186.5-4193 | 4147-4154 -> 20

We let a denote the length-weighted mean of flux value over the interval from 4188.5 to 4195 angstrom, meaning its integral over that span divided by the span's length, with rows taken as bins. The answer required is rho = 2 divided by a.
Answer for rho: 0.0070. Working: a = 287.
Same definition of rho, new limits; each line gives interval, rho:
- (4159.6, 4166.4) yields 0.0069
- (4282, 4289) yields 0.0069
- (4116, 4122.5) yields 0.0072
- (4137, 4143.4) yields 0.0071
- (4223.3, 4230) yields 0.0071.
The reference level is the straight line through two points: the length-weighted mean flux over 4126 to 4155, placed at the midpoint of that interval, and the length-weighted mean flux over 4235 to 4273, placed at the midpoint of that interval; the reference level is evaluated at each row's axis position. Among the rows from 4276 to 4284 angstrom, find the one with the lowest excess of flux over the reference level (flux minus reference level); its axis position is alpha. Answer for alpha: 4281.60 angstrom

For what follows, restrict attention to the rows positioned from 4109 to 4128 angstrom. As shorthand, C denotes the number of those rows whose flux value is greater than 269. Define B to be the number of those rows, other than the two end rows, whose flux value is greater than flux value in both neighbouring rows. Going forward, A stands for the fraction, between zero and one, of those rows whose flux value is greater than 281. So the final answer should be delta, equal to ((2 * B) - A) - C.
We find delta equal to -0.3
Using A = 0.3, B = 6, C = 12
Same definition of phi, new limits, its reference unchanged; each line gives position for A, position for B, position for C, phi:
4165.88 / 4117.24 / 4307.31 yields -152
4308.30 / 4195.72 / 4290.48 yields -130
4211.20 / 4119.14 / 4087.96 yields 60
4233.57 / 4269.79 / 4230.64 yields 5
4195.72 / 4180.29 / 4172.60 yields 42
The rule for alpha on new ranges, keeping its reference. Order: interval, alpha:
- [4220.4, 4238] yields 4229.67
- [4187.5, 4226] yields 4189.92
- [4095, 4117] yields 4107.77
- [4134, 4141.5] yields 4141.01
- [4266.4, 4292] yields 4273.72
